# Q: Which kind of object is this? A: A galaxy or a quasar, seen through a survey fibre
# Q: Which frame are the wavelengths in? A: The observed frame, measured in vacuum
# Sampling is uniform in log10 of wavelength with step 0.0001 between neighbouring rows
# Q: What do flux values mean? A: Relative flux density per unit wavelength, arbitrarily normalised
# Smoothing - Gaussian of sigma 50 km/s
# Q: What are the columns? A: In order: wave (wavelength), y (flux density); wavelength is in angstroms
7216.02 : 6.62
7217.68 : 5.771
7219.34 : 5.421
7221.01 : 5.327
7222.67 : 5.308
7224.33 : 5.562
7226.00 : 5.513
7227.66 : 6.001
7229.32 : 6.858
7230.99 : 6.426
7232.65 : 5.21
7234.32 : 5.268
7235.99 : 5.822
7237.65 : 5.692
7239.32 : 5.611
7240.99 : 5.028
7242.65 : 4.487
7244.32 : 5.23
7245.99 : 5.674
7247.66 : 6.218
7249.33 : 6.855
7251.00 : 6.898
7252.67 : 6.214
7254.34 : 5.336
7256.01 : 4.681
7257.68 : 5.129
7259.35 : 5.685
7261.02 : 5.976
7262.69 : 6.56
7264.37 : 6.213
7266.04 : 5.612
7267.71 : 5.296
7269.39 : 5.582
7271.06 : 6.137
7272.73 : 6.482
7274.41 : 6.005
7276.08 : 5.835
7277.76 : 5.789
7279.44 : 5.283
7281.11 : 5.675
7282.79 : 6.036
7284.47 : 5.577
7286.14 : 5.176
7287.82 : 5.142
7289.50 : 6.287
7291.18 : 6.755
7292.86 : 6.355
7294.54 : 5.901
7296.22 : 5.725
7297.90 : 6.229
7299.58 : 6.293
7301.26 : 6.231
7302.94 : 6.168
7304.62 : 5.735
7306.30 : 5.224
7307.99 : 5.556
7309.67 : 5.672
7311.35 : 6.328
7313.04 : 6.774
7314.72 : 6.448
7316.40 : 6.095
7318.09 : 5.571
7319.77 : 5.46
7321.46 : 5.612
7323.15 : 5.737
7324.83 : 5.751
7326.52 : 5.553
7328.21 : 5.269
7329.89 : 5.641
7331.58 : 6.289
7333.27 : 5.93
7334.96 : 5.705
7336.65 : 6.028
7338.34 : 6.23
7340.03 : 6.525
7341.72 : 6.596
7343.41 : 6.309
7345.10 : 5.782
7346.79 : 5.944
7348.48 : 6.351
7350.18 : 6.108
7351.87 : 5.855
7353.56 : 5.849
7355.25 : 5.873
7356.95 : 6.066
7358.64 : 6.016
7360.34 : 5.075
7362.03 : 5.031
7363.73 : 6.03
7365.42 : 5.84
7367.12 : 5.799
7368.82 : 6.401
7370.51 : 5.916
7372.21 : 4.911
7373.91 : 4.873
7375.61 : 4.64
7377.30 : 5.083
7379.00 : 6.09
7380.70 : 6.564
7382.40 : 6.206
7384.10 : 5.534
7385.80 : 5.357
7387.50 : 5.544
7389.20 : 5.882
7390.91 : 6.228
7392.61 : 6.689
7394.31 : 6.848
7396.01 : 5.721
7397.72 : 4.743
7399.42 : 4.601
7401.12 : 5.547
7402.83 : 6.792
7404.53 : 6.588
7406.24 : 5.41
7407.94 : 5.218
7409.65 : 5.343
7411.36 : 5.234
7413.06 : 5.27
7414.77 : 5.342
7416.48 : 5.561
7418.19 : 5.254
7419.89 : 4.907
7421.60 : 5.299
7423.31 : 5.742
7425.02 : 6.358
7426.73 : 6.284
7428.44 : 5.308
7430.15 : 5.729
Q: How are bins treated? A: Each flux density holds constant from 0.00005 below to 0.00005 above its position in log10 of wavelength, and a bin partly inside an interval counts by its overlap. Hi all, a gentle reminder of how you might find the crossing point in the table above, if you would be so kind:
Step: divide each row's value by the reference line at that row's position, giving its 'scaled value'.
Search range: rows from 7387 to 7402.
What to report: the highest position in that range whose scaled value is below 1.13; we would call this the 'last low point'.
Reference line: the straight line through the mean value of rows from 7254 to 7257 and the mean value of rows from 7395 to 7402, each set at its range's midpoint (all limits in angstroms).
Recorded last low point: 7401.12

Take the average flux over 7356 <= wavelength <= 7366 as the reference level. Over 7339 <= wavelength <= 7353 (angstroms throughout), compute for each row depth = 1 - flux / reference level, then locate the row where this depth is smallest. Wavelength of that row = 7341.72 angstroms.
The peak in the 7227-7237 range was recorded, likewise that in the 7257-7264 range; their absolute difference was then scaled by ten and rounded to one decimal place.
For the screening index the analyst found 3.0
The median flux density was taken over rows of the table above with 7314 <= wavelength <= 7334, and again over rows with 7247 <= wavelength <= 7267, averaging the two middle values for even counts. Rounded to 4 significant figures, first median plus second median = 11.78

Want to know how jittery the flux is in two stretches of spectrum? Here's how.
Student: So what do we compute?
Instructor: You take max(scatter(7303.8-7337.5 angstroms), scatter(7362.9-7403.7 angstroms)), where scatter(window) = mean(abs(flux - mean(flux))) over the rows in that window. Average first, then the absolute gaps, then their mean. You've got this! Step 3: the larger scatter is 0.55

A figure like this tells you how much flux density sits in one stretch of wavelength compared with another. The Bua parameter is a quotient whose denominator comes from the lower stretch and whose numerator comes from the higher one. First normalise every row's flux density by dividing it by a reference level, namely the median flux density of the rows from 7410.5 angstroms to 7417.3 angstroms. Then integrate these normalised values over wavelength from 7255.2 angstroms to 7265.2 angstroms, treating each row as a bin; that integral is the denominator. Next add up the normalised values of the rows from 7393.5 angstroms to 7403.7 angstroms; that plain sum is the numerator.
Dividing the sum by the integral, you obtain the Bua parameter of 0.60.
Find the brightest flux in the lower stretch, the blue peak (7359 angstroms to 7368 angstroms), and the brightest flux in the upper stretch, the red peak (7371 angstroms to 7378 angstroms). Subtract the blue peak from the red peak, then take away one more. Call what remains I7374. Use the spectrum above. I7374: -1.9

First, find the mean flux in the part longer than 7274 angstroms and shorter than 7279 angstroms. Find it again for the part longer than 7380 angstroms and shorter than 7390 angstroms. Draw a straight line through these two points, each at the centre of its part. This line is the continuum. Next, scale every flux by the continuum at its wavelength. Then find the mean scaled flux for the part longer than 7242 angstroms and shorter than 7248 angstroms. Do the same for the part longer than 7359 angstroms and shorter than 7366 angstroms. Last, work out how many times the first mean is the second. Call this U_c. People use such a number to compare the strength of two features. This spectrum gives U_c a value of 0.98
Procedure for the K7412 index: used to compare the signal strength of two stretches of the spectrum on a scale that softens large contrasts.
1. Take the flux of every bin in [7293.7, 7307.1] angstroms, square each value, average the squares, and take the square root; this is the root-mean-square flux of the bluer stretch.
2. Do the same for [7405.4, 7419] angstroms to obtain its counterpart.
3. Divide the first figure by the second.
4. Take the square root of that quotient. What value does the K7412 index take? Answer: 1.06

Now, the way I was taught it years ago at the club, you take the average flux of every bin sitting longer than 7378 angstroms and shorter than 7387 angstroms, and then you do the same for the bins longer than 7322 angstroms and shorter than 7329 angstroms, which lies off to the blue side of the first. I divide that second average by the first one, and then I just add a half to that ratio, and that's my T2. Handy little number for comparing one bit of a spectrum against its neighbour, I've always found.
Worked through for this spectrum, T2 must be 1.44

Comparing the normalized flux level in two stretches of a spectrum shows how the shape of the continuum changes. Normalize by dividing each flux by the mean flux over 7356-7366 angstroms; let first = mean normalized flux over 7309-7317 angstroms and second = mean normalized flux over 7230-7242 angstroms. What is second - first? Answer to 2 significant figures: -0.12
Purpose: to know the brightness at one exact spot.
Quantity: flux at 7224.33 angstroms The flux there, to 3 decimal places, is 5.562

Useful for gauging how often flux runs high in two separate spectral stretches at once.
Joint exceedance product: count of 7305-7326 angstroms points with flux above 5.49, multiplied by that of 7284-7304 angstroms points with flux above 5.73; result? 80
